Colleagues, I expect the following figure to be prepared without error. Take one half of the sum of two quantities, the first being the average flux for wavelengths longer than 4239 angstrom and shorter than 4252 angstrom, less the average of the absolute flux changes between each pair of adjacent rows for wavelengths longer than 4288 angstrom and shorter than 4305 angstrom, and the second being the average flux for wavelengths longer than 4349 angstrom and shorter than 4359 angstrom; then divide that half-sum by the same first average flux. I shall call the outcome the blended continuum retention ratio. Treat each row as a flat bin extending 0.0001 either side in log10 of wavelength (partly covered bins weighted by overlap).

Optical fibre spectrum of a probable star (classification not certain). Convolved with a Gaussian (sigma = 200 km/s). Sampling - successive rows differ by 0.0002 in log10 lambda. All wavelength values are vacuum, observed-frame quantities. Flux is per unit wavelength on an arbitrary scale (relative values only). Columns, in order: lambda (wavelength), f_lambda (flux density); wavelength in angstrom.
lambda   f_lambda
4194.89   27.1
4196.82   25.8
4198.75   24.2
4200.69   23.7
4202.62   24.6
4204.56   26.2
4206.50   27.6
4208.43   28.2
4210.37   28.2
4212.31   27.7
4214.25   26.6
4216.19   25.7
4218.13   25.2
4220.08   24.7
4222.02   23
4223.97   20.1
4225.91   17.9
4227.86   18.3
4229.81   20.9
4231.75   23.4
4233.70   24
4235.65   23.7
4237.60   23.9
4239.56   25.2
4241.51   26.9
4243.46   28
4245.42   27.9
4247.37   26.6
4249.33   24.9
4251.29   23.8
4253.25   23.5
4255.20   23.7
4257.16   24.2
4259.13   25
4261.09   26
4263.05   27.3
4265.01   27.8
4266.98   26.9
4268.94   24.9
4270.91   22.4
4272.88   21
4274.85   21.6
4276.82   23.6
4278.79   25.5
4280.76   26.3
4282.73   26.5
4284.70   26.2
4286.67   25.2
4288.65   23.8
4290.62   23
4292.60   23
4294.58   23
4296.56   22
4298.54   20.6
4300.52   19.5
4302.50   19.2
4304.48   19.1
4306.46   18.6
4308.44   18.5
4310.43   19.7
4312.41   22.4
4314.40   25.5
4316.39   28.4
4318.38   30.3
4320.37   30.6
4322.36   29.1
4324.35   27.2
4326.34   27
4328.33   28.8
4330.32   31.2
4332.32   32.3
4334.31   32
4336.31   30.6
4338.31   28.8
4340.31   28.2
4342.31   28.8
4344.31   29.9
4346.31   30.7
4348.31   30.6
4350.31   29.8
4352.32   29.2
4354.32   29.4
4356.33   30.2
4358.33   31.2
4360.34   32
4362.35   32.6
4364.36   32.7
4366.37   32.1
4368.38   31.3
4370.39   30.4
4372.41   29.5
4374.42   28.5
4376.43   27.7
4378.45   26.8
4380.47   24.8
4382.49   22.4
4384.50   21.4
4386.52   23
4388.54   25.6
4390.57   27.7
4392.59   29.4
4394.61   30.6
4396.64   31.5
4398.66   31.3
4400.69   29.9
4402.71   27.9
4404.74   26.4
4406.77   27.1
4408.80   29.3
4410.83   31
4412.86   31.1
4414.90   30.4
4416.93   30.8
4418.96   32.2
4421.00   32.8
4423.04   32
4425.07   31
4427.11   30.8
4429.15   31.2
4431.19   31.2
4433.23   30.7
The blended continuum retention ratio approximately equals 1.06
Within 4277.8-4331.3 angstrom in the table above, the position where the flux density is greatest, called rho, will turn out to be 4330.32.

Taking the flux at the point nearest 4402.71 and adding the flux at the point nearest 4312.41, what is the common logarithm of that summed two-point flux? 1.70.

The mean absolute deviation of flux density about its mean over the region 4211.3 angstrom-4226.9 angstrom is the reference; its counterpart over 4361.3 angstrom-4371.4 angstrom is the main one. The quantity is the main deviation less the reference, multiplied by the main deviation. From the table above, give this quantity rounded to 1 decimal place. -1.5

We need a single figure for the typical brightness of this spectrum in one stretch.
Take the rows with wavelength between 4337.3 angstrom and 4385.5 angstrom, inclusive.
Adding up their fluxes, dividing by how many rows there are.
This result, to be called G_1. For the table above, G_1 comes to 29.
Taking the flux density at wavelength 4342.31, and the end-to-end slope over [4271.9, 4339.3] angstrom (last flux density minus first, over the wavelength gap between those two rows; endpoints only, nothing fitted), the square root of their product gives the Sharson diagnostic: 1.9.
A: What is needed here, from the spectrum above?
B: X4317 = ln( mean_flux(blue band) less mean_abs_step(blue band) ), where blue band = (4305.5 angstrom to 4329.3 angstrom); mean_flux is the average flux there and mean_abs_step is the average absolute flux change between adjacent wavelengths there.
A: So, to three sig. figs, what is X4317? 3.17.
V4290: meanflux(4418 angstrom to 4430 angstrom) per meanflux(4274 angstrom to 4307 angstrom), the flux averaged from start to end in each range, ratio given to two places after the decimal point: 1.39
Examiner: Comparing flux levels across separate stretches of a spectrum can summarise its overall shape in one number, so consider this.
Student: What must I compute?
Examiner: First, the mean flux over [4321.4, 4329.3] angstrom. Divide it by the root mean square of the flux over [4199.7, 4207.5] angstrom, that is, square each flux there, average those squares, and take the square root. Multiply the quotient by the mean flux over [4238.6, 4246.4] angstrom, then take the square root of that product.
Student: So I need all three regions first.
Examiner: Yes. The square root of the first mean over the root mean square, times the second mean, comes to 5.4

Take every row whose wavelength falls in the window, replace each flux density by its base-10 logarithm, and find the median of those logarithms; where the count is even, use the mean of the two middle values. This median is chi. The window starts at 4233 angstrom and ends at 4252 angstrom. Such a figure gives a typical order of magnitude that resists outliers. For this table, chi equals 1.399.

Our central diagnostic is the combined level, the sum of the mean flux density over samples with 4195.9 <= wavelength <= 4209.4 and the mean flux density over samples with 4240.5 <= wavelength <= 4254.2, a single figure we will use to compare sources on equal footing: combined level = 52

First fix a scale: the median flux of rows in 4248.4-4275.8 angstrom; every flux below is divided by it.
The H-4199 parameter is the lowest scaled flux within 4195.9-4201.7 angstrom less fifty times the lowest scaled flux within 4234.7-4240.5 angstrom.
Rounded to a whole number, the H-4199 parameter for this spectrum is -47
